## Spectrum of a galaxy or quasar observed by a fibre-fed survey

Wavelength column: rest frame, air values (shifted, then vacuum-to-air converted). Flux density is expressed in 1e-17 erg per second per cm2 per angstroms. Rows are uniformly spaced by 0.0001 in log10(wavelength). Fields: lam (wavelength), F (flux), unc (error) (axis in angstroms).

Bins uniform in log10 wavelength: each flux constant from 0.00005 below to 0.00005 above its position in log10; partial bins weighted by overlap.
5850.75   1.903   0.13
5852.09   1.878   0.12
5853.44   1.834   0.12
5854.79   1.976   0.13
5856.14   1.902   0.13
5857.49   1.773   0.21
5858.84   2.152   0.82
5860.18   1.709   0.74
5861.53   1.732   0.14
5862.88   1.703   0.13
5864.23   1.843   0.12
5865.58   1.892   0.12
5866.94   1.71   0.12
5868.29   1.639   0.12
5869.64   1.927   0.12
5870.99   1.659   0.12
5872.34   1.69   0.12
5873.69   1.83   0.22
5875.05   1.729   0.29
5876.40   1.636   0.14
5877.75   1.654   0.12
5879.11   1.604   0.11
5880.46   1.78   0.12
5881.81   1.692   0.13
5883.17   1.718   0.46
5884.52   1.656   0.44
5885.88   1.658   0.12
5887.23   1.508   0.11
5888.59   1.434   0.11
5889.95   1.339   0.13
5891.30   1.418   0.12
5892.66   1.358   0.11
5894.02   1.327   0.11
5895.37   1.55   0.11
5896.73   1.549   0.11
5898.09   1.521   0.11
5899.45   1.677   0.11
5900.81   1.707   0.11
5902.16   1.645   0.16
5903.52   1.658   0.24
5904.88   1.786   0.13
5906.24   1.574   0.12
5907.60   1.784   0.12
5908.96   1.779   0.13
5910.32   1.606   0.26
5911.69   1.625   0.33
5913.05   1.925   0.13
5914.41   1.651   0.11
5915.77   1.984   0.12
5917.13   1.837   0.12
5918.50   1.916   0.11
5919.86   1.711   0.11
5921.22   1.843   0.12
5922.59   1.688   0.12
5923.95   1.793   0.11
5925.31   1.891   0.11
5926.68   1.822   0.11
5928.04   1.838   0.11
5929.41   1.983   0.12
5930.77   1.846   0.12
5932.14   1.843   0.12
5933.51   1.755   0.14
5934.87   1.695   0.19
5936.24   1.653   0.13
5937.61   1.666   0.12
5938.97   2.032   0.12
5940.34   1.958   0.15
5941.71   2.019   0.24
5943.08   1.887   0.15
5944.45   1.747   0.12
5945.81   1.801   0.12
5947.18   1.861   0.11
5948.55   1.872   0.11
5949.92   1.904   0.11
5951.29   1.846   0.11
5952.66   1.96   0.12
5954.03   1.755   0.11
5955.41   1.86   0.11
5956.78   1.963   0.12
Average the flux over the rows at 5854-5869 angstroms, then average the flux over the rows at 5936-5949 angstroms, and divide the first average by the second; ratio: 0.98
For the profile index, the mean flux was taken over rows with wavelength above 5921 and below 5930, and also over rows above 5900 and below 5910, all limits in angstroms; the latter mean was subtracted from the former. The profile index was 0.13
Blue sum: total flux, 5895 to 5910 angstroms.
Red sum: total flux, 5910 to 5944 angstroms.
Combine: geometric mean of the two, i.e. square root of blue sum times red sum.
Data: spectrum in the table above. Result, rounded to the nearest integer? 29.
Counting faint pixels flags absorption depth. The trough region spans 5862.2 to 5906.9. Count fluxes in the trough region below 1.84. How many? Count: 30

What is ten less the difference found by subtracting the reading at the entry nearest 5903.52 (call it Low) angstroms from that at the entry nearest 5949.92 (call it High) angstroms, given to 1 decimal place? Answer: 9.8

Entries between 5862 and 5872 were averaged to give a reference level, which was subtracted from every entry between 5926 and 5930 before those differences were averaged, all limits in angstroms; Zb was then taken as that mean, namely 0.11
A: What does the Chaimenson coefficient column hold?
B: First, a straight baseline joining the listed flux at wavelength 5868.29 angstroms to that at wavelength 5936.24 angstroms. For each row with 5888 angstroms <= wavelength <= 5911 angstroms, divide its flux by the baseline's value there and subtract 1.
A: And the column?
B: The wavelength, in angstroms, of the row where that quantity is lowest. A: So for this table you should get 5894.02 angstroms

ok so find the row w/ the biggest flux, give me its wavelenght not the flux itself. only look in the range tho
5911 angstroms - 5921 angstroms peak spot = 5915.77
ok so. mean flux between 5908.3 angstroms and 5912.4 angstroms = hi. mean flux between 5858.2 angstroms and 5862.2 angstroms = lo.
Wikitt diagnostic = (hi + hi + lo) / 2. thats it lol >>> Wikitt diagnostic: 2.60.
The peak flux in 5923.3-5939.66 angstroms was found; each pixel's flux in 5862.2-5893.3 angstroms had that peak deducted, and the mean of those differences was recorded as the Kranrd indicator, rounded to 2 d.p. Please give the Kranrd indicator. -0.38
